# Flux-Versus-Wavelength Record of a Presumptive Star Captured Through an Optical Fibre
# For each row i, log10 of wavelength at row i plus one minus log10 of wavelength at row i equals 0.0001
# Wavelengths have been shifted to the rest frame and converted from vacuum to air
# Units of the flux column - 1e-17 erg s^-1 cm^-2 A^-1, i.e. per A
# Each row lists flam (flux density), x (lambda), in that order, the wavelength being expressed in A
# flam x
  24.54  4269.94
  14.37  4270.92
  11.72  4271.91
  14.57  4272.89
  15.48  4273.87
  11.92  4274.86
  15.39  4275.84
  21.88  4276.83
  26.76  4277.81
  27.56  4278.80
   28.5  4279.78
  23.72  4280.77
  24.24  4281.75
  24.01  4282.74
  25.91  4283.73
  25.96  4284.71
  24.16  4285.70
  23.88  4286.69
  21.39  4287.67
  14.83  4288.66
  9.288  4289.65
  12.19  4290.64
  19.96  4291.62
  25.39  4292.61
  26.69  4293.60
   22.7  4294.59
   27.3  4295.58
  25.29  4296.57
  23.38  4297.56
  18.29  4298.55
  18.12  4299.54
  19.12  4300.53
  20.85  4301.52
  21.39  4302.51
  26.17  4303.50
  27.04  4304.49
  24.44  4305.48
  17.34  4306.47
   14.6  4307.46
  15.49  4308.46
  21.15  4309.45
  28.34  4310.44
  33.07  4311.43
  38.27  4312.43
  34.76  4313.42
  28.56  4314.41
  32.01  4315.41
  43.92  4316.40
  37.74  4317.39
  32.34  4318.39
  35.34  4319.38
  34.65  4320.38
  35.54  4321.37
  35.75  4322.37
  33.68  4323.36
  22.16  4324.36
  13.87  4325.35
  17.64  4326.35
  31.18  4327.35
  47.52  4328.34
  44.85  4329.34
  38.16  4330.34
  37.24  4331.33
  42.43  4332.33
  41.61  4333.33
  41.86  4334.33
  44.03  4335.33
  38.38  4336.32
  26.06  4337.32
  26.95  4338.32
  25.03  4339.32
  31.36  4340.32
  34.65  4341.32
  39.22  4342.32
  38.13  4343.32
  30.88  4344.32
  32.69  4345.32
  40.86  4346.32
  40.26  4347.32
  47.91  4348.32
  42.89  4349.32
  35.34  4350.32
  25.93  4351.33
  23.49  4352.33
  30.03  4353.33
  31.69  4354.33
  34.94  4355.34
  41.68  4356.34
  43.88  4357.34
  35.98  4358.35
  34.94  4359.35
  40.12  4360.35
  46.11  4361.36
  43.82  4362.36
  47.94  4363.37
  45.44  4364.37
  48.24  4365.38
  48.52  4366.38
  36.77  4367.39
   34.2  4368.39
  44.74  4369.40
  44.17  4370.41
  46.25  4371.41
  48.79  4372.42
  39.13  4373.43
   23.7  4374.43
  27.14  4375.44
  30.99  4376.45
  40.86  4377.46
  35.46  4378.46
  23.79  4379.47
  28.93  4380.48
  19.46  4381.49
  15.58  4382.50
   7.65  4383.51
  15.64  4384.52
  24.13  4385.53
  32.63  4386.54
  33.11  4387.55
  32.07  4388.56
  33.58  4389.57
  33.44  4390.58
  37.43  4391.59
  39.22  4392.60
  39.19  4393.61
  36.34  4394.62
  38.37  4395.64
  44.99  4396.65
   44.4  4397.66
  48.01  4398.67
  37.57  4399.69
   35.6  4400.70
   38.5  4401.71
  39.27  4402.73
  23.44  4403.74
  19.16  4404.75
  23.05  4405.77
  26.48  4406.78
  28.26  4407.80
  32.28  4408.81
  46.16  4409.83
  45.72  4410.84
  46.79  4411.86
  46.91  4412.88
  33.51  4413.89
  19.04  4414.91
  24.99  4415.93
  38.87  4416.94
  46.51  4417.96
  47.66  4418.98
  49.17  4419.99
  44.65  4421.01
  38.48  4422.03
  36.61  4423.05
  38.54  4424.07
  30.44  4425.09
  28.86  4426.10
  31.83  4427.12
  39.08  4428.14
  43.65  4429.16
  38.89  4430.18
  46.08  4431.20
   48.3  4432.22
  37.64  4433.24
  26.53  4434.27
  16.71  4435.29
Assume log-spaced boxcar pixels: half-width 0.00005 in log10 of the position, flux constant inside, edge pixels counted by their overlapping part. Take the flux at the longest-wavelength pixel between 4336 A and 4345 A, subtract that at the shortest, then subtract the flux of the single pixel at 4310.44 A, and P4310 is -36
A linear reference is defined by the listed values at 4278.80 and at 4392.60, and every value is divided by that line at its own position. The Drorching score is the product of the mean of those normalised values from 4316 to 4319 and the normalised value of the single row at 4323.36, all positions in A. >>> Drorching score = 1.3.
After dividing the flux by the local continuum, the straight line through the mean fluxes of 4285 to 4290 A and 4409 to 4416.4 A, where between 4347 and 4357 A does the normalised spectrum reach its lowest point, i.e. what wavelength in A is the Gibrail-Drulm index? 4352.33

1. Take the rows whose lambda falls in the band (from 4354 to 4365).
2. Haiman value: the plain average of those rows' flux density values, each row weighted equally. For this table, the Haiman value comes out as 41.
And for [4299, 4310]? 21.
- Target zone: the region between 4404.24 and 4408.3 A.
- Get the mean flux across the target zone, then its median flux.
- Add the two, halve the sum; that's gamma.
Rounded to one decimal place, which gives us 24.5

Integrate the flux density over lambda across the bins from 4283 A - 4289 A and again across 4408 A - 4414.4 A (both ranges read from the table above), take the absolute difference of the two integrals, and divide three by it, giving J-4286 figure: 0.02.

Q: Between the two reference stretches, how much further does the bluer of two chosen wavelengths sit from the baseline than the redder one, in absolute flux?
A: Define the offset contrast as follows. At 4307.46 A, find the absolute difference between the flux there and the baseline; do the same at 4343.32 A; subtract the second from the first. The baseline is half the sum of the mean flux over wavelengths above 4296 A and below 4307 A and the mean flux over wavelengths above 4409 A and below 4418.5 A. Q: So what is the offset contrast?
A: 8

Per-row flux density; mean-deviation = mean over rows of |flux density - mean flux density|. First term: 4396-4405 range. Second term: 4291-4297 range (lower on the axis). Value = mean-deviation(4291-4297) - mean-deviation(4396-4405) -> -5.0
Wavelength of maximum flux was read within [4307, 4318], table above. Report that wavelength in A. 4316.40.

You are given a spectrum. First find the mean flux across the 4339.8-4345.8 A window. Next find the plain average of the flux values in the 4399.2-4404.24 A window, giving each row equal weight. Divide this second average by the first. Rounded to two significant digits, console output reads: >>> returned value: 1.0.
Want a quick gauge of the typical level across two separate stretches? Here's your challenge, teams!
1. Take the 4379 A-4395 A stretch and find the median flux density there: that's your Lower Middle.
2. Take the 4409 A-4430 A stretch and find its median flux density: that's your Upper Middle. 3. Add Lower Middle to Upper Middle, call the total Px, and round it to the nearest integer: 71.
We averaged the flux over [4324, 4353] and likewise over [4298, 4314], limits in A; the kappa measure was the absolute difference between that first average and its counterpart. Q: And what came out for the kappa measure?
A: 11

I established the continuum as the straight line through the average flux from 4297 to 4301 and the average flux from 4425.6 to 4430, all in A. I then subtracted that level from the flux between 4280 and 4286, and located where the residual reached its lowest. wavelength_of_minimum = 4285.70 A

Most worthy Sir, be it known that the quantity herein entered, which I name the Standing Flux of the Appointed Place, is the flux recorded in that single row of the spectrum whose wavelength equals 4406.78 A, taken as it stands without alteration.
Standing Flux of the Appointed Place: 26.48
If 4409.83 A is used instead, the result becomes 46.16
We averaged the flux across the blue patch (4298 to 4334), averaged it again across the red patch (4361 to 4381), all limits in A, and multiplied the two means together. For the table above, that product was 1161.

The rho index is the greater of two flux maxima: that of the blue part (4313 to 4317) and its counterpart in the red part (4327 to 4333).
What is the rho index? 47.5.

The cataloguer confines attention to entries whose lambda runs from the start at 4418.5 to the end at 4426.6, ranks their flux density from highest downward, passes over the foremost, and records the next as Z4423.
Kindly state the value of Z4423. 47.66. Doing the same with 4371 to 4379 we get 46.25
